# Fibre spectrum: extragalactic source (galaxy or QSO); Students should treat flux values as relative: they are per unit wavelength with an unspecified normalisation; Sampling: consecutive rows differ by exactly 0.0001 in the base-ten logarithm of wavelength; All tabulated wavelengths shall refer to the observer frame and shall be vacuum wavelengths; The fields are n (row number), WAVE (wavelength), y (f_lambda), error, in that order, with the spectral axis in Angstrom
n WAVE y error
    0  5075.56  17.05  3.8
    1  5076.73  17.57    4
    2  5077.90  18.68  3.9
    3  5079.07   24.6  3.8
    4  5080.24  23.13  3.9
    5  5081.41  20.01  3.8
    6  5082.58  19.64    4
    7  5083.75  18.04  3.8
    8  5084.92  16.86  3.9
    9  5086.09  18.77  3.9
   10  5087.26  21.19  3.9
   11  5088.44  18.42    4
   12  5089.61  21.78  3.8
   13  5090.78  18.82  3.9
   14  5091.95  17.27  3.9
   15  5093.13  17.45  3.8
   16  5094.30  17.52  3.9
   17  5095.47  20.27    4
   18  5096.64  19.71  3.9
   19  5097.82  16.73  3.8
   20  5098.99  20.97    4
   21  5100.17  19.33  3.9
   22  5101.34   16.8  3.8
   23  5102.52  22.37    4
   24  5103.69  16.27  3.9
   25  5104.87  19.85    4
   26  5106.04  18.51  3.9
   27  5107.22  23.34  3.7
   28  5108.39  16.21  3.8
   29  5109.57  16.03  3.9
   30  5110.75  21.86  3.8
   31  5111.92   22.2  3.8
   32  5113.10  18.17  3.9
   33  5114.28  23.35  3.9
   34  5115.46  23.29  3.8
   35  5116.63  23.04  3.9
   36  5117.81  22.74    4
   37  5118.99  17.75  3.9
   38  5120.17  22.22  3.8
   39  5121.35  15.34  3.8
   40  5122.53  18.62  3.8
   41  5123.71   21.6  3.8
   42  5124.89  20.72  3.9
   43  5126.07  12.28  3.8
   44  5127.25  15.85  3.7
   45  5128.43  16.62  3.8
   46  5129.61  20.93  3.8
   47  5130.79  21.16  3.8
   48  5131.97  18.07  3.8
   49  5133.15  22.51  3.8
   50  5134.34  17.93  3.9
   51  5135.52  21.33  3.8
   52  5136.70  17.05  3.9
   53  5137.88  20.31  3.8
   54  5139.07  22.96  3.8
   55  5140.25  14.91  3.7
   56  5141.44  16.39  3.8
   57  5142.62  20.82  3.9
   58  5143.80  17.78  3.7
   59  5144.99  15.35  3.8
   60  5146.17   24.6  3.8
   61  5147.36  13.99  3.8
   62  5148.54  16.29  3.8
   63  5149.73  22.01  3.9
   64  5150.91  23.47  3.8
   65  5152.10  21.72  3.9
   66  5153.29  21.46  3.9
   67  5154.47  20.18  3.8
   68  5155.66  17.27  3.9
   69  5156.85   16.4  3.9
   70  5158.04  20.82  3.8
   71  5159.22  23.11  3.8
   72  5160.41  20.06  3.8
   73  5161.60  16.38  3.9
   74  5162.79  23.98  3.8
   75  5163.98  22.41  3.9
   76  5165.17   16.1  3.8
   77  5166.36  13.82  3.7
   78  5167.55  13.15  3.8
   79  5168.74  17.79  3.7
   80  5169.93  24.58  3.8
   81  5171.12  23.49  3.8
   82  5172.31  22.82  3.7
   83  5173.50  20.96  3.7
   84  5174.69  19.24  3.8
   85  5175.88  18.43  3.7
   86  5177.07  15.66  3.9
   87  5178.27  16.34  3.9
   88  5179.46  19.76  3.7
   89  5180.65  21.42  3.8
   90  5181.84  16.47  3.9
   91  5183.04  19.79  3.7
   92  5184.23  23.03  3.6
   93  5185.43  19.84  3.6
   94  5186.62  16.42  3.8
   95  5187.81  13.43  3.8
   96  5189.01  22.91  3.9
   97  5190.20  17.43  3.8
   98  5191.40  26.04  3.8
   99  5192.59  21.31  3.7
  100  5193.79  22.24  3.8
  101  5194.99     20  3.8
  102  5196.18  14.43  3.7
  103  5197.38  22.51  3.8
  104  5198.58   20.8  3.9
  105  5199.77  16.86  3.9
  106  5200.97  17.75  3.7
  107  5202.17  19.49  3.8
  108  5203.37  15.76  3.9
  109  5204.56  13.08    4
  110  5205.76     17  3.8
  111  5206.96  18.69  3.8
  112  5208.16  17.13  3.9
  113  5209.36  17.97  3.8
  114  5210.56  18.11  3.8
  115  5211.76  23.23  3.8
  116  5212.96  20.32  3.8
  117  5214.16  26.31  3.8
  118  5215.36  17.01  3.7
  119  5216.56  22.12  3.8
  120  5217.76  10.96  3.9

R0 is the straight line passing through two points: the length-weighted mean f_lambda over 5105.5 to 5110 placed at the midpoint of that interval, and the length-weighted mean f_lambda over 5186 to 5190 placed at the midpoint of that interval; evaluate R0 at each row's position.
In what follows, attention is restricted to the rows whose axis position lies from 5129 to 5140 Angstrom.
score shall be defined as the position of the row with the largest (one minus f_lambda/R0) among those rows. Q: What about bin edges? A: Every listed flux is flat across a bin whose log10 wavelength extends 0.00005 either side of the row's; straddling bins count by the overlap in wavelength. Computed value 5136.70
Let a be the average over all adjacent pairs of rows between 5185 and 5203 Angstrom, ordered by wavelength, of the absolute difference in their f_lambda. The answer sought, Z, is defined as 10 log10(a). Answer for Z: 6.3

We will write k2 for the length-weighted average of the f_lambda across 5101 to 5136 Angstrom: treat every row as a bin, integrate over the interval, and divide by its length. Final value 19.6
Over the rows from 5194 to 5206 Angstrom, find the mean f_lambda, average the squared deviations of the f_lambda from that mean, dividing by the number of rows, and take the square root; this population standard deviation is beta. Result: 2.8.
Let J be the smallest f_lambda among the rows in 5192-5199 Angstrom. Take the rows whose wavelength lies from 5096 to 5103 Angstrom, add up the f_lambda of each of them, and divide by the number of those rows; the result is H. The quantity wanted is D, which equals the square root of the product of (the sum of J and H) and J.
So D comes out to 22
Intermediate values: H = 19.3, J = 14.43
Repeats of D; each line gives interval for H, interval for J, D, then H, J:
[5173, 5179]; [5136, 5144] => 22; 18.1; 14.91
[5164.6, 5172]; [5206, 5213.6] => 25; 18.2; 17.13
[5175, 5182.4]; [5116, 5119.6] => 25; 18.0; 17.75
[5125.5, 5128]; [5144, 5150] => 20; 14.1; 13.99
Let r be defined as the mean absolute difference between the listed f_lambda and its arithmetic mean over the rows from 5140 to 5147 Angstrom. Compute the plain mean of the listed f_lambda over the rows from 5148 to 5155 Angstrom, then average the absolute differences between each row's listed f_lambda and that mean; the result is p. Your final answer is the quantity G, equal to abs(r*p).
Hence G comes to 5.1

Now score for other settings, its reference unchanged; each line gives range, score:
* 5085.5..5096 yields 5091.95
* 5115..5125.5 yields 5121.35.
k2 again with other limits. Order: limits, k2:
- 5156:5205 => 19.2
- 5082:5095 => 18.7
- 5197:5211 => 17.9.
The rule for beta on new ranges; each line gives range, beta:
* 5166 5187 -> 3.2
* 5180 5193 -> 3.5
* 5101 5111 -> 2.8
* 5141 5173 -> 3.5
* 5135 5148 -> 3.4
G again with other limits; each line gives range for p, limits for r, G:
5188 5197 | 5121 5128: 8.3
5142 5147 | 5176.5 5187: 6.9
